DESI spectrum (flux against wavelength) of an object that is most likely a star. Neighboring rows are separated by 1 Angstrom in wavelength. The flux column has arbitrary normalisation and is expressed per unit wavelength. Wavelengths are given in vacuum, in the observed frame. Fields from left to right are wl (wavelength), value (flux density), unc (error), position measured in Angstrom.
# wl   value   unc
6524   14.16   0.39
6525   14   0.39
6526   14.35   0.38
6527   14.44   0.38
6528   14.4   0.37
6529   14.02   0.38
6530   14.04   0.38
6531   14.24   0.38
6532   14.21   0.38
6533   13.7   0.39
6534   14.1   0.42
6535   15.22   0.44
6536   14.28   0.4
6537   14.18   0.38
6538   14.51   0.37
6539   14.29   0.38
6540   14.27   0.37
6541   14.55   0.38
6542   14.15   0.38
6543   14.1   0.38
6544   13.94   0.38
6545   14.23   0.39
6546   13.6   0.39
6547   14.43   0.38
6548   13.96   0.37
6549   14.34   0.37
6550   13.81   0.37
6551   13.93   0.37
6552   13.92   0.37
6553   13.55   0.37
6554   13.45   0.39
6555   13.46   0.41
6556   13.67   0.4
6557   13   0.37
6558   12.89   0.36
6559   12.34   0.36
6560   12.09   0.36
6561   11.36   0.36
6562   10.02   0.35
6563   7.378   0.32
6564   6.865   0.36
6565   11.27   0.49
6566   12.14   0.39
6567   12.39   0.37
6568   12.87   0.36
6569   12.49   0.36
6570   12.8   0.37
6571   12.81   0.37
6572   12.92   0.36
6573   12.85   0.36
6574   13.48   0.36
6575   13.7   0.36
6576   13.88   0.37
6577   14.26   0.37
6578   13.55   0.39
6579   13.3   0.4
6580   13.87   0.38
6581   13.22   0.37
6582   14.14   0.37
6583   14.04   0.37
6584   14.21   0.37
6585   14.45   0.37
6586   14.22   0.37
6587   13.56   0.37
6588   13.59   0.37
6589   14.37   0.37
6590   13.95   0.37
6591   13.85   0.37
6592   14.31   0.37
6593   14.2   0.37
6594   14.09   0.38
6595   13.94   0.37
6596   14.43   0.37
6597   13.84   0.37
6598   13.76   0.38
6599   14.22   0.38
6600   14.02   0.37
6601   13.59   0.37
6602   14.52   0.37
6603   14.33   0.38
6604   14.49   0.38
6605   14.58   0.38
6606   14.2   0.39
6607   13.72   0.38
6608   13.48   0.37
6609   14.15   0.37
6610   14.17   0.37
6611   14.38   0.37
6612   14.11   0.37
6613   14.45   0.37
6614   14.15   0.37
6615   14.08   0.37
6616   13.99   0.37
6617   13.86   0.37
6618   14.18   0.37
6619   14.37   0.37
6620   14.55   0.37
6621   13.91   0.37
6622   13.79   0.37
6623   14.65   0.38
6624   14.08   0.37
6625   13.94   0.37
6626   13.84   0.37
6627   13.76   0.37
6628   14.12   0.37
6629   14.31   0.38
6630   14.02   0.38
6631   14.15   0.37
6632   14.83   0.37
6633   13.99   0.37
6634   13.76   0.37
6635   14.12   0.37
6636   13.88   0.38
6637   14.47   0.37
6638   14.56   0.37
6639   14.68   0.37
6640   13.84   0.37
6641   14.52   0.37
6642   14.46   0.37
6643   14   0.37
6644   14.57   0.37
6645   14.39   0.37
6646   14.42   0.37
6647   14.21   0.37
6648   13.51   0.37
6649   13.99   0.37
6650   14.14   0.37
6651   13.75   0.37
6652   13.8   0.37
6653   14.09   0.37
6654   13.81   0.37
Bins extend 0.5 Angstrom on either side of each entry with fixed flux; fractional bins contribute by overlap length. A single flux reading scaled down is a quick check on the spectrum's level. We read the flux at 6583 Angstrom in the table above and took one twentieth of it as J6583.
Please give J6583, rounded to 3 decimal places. 0.702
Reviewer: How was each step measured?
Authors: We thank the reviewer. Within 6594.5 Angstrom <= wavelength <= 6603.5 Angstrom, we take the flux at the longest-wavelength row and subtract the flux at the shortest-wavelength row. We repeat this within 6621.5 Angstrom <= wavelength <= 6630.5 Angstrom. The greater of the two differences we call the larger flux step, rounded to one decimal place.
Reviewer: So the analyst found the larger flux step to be 0.4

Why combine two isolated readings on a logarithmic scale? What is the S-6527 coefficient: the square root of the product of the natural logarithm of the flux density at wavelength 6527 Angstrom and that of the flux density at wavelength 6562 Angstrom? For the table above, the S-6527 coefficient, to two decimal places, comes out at 2.48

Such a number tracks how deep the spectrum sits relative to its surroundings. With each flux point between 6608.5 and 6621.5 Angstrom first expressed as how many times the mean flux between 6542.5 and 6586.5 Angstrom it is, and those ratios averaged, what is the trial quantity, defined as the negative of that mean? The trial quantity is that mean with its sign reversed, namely -1.09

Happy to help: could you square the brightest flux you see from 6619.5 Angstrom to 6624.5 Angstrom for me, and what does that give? 215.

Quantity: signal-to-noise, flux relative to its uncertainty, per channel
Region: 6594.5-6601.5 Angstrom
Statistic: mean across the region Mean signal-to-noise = 37.5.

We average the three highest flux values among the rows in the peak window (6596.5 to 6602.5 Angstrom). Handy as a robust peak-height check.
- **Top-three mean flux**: 14.3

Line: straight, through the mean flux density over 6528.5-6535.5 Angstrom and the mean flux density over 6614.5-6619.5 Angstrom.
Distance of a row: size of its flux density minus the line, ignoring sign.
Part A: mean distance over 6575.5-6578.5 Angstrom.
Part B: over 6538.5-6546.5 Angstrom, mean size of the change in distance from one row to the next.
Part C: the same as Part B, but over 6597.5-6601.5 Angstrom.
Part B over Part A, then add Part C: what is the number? 0.93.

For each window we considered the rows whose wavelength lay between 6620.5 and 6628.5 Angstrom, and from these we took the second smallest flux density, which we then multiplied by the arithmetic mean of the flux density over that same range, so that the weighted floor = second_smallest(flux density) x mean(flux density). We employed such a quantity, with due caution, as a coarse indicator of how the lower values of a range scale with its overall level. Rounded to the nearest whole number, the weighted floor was 193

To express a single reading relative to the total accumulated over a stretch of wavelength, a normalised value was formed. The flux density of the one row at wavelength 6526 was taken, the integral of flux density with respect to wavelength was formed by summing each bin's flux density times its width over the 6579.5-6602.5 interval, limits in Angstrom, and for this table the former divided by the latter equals 0.0445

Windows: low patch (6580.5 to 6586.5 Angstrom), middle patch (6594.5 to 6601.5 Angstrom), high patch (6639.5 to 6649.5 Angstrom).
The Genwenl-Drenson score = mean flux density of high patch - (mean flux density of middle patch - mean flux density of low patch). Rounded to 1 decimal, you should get 14.3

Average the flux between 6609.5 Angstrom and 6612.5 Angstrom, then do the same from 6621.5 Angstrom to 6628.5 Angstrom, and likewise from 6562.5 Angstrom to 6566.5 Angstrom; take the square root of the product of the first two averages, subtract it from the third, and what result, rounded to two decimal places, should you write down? -4.71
